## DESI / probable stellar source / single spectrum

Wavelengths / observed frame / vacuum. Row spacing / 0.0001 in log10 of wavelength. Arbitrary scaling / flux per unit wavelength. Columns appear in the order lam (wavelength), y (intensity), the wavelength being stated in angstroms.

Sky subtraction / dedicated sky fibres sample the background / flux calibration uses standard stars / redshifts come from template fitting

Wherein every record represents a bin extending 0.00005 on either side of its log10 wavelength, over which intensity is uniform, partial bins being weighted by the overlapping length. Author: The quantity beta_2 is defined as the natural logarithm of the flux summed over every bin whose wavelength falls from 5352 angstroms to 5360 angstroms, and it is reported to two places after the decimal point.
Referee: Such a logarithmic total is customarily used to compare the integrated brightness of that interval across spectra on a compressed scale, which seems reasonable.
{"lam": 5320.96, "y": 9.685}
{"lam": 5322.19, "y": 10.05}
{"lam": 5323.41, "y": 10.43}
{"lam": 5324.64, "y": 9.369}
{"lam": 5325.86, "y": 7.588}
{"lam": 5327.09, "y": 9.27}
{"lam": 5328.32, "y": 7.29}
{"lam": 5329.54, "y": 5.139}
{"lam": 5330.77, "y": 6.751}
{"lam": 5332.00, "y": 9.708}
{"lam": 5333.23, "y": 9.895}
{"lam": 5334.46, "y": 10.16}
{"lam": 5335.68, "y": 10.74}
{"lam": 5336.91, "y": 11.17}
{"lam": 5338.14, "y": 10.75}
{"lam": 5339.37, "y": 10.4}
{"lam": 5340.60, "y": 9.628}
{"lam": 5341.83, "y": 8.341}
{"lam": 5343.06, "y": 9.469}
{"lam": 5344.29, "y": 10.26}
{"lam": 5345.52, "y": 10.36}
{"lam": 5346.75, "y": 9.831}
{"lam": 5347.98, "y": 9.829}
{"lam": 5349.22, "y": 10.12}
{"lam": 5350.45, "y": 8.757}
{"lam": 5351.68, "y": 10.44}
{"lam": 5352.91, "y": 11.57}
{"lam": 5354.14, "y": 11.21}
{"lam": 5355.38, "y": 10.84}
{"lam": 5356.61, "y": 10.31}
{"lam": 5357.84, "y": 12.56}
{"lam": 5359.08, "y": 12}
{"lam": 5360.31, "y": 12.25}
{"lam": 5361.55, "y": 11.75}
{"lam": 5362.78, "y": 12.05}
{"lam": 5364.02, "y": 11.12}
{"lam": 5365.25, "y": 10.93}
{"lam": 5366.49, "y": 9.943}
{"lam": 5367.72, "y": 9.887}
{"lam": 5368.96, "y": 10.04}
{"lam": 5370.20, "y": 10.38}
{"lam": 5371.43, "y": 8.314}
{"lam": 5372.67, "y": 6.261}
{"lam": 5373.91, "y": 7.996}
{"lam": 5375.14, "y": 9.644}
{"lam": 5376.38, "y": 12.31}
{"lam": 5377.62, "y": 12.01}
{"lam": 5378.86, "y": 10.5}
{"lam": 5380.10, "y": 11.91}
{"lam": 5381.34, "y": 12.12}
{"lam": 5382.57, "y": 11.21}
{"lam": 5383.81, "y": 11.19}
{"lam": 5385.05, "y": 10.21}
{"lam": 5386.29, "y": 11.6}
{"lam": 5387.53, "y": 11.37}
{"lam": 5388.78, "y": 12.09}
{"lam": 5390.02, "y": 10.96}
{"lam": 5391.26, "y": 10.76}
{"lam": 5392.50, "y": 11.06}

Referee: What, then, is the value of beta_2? 4.23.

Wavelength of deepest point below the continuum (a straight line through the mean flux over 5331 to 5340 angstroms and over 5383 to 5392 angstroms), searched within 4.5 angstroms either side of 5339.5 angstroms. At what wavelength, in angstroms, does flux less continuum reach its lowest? 5341.83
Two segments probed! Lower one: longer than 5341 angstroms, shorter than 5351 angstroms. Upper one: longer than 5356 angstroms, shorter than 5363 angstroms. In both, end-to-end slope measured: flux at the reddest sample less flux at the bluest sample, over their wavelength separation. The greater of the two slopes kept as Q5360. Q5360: 0.28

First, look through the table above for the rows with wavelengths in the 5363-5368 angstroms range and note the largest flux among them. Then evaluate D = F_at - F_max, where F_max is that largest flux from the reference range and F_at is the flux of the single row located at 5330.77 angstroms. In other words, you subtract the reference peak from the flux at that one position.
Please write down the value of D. -4.4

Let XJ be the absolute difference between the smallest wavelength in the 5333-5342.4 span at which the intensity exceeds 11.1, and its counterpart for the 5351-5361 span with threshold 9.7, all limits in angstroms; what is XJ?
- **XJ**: 14.8 angstroms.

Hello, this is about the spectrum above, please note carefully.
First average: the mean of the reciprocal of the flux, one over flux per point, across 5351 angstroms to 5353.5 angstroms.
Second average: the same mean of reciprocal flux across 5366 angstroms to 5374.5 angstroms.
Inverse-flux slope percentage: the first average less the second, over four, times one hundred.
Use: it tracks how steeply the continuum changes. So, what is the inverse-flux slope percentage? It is -0.6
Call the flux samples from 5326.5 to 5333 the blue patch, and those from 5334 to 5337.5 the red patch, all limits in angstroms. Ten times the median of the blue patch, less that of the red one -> 62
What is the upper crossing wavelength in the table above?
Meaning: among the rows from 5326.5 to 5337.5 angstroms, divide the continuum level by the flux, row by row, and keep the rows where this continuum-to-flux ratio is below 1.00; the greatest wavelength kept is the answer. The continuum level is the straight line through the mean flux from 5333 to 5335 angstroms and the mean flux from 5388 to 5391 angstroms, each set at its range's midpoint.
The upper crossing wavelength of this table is 5336.91 angstroms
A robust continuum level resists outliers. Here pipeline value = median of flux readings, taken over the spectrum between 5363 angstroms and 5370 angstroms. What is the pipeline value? 10.0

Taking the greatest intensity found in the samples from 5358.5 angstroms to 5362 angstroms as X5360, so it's 12.25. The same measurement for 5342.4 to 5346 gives 10.36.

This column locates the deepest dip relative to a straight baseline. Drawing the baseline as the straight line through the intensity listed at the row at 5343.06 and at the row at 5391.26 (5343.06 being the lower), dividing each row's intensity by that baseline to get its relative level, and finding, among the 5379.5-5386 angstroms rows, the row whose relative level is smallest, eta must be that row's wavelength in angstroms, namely 5385.05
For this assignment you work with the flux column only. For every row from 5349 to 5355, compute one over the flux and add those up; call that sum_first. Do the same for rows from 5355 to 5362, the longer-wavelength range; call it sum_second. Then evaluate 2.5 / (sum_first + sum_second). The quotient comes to 2.49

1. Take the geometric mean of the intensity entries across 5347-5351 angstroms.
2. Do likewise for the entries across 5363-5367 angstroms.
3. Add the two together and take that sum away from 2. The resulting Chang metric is -18.2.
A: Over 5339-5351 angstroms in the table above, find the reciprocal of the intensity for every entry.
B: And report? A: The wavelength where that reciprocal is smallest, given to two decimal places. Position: 5339.37 angstroms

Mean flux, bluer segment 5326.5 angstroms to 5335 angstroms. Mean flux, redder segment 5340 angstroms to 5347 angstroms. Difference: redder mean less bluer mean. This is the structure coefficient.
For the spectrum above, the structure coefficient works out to 1.3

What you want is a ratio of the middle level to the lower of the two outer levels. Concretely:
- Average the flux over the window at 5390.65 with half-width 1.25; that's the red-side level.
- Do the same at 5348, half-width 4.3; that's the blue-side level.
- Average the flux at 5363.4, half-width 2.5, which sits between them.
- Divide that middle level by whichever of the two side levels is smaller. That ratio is 1.15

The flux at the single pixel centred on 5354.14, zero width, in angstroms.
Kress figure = 11.21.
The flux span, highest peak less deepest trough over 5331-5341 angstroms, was 1.5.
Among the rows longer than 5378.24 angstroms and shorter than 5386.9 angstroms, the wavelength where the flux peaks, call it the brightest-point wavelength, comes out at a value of 5381.34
